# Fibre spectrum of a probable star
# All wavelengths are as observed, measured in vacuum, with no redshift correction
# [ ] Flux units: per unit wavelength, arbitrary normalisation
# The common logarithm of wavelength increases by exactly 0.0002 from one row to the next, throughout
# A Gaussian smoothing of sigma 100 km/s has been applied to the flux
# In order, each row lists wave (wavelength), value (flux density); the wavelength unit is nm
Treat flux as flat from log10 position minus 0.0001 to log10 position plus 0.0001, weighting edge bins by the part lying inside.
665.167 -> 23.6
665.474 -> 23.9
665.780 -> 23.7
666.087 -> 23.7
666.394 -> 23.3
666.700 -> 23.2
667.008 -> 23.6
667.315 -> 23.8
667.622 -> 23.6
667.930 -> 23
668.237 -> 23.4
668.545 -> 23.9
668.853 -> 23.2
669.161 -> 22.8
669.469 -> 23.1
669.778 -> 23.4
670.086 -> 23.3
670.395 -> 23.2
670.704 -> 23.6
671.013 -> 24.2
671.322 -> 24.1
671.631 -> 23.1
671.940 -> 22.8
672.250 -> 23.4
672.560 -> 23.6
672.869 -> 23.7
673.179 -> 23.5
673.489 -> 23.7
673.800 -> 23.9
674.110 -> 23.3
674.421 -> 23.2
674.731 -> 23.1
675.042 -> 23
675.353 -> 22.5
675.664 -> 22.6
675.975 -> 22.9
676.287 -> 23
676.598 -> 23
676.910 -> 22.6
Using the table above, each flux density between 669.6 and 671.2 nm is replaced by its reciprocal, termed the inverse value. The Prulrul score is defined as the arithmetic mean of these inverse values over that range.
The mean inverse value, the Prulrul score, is 0.0425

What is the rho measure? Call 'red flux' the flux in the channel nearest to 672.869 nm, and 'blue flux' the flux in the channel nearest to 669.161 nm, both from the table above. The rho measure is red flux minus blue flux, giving 0.9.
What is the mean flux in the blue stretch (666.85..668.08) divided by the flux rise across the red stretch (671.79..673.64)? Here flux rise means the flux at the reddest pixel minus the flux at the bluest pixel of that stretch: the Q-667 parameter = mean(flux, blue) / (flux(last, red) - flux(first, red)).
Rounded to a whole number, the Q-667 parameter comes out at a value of 26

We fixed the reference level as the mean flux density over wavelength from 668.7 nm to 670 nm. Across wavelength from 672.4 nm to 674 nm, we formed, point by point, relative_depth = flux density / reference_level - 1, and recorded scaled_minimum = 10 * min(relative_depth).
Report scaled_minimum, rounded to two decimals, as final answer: 0.16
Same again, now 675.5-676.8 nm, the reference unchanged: -0.23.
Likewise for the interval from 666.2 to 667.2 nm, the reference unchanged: 0.03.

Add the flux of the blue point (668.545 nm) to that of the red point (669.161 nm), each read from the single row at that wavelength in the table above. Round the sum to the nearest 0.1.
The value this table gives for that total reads 46.7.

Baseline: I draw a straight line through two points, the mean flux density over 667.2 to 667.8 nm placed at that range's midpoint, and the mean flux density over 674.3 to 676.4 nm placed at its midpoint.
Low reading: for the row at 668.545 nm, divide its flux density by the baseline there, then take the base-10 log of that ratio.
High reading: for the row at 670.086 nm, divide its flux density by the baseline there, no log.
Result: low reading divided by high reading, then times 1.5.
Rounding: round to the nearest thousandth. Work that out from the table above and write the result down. 0.009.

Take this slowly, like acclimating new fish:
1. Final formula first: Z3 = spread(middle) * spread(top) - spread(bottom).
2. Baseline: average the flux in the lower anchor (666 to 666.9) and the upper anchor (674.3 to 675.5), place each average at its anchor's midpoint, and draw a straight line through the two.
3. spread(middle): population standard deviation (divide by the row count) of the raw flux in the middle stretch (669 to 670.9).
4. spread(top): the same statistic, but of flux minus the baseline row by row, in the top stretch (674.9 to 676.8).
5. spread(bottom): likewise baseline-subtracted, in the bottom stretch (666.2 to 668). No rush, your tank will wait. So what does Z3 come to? -0.22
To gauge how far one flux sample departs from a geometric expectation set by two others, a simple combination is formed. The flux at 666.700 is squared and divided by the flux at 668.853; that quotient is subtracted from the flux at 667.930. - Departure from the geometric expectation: -0.20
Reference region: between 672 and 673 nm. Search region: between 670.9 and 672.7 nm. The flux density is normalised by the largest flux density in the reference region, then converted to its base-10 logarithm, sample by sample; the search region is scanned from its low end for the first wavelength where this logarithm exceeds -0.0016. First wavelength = 671.013 nm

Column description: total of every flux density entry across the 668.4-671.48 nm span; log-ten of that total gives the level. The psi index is 2.37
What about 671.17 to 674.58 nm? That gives 2.41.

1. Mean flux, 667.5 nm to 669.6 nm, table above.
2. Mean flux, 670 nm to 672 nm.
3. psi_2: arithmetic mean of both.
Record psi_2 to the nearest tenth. 23.4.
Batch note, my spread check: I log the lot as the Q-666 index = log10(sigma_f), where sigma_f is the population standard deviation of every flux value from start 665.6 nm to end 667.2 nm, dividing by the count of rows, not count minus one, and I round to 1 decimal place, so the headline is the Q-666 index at -0.7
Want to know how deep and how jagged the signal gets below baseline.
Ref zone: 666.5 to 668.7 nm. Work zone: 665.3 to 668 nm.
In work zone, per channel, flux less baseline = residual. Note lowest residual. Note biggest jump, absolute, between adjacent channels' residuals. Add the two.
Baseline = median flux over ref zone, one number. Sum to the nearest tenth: 0.0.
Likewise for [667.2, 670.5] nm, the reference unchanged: -0.1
